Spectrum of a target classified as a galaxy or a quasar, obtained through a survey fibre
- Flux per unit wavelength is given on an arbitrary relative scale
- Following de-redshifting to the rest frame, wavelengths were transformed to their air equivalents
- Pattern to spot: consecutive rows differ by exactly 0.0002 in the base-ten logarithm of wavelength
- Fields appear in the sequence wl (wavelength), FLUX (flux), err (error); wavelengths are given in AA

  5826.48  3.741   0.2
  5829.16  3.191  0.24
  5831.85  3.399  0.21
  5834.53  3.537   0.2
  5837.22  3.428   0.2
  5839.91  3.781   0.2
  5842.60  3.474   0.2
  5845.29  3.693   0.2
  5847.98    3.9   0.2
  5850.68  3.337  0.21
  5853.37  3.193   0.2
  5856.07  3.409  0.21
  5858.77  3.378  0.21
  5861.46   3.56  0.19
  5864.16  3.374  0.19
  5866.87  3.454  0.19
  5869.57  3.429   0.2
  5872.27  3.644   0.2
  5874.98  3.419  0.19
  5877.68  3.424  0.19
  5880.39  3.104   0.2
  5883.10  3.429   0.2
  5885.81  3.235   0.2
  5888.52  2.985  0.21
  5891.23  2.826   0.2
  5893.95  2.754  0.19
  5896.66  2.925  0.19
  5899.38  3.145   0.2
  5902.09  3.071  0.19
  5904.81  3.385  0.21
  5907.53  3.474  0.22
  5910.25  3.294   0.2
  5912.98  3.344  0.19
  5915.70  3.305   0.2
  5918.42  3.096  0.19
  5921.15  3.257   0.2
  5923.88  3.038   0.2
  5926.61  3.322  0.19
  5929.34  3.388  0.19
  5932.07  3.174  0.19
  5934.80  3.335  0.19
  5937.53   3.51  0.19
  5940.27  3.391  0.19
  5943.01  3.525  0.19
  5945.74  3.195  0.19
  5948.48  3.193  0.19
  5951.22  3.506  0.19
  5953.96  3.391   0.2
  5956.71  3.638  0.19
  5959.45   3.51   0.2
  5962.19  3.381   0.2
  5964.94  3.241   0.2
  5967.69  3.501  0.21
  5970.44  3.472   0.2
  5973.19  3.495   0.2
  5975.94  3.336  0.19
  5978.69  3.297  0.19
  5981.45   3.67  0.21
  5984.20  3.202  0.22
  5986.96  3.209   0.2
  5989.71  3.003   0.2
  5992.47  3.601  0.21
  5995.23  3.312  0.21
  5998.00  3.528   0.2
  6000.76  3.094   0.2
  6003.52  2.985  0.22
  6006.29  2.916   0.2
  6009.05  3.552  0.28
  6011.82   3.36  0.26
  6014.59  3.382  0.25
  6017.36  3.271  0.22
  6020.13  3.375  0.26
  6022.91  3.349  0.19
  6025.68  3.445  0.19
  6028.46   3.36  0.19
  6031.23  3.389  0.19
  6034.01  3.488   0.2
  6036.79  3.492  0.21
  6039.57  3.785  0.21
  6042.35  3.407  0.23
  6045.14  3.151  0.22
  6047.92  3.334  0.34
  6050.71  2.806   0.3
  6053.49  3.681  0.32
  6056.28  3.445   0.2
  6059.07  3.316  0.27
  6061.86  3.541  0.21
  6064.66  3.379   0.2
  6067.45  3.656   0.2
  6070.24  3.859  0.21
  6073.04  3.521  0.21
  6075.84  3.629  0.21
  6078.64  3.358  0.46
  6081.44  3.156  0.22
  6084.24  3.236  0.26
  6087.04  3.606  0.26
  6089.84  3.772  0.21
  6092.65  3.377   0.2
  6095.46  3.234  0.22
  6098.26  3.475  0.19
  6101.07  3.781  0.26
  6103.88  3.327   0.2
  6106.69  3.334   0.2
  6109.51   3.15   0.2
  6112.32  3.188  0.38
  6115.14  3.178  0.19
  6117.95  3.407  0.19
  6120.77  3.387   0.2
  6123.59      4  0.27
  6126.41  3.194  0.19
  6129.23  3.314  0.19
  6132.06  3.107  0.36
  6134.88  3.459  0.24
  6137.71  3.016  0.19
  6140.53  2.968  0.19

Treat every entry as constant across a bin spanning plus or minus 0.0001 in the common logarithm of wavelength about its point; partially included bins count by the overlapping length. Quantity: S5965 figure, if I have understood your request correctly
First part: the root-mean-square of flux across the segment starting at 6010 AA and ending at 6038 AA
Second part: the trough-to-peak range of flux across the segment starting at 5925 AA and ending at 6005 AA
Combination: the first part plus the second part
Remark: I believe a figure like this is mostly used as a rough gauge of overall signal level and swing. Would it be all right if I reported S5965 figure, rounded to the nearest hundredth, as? 4.08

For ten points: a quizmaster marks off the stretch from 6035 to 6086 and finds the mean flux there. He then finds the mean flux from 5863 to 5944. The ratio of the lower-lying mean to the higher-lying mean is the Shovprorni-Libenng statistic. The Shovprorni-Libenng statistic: 0.95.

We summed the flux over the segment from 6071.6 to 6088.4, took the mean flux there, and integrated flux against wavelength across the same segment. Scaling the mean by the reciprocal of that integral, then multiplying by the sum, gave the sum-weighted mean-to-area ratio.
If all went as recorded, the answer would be 1.221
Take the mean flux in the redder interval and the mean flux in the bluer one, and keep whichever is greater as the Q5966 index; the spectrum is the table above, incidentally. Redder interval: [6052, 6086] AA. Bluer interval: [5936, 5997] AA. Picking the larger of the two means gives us 3.48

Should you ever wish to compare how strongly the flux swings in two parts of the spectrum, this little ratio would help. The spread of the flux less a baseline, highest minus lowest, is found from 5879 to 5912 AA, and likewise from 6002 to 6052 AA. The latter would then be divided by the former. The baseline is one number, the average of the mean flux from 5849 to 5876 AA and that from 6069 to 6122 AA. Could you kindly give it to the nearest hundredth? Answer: 1.36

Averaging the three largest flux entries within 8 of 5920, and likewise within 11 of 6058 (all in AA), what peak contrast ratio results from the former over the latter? 0.92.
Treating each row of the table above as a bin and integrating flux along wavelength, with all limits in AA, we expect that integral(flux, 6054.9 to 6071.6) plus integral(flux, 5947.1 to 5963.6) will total 115.7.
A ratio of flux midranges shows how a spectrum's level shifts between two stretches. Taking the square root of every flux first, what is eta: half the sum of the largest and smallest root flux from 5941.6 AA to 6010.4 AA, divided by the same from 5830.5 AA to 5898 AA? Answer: 1.00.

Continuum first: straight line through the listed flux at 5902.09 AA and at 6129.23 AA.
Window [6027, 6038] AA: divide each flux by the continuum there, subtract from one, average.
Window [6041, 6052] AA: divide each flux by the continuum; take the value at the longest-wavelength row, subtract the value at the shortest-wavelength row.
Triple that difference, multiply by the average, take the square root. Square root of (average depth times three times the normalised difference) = 0.20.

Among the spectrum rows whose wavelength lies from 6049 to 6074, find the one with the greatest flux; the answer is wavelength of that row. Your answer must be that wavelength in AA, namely 6070.24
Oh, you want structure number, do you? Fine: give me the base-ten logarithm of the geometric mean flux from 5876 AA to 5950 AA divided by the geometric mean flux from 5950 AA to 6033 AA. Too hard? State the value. -0.018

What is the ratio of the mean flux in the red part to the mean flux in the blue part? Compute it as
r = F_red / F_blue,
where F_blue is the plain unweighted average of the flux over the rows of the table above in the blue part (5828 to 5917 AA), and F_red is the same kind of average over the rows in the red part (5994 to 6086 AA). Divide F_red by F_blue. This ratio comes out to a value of 1.01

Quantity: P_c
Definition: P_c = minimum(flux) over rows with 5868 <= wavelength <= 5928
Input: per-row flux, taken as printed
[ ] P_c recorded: 2.754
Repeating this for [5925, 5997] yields 3.003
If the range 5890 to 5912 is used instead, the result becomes 2.754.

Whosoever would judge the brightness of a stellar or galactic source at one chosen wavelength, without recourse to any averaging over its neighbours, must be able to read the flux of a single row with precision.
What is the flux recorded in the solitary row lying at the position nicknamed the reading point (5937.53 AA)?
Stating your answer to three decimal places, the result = 3.510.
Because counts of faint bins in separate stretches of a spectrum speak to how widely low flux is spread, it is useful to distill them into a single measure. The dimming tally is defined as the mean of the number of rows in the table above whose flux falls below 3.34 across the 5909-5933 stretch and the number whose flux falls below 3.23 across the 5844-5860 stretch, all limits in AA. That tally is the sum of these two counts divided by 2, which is 4.0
